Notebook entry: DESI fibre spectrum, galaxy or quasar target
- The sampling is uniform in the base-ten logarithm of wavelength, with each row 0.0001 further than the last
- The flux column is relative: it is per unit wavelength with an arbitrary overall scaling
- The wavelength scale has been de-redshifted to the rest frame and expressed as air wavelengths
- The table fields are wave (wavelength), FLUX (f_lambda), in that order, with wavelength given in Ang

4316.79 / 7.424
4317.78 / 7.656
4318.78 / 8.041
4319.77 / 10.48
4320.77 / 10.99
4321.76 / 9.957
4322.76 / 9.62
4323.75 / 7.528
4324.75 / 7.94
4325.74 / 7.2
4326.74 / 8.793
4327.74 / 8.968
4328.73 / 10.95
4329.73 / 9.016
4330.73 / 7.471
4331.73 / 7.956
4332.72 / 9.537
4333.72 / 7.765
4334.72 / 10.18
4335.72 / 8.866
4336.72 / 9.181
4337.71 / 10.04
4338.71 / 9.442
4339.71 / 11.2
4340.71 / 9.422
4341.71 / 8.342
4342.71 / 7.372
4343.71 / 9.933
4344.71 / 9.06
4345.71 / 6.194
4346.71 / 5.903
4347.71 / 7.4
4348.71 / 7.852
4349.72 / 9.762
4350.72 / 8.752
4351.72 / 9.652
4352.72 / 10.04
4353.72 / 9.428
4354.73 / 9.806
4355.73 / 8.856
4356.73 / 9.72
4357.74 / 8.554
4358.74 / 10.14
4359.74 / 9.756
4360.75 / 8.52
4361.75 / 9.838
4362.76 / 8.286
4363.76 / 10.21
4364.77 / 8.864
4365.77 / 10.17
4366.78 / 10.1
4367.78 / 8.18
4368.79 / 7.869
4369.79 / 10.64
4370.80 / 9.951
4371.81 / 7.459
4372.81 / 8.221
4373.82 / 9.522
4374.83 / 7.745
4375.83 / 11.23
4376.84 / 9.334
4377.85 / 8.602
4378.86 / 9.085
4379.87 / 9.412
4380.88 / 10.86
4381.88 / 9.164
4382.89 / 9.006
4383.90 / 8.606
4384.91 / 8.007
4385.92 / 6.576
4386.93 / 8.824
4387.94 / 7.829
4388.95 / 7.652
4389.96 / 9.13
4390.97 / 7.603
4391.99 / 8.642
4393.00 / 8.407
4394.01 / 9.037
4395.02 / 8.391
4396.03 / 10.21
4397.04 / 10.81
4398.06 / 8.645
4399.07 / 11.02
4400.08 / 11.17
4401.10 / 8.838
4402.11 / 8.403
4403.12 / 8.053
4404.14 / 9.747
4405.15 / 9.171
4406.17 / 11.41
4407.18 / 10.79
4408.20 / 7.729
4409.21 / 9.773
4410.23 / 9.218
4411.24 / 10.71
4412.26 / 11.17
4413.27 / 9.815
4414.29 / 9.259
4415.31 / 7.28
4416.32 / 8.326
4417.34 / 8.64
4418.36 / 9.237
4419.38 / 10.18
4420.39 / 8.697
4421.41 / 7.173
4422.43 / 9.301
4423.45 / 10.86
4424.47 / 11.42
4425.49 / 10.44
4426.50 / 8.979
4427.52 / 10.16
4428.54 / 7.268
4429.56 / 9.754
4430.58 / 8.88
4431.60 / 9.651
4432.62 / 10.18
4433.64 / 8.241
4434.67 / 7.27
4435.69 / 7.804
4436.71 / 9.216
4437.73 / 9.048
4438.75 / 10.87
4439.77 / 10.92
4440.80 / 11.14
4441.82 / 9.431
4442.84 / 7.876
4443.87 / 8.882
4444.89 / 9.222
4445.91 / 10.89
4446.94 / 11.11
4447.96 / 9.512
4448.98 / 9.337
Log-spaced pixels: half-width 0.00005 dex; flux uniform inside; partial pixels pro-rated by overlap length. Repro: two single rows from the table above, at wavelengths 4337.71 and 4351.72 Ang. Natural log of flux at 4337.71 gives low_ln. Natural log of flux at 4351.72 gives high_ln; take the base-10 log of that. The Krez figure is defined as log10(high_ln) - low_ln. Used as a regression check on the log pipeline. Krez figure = -1.95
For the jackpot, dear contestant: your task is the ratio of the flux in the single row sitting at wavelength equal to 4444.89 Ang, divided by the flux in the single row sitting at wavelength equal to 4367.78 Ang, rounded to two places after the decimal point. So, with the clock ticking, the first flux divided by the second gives 1.13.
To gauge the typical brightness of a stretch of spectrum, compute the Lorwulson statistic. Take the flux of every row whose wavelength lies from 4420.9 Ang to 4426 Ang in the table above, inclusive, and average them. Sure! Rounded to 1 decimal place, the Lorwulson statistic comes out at 9.8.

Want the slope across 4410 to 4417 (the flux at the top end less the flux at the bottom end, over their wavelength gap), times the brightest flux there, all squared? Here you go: 2.7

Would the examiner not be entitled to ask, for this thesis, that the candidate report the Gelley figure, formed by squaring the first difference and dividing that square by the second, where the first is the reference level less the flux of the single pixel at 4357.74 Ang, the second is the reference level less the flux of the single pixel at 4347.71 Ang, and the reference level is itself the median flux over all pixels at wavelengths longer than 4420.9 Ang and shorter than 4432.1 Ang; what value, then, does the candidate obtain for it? 0.53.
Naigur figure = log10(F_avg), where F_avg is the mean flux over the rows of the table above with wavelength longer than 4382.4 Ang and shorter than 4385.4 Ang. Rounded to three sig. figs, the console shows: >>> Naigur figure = 0.931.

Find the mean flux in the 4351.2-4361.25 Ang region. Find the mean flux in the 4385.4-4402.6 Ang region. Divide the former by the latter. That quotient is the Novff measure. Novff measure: 1.06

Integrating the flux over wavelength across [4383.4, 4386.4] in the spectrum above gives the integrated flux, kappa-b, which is 23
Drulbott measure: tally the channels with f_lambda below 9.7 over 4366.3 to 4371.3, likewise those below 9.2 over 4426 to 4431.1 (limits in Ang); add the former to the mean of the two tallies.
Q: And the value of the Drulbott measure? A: 4.50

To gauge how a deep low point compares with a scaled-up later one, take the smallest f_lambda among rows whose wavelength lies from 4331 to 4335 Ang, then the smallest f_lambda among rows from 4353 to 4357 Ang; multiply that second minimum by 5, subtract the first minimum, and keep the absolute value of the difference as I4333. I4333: 36.5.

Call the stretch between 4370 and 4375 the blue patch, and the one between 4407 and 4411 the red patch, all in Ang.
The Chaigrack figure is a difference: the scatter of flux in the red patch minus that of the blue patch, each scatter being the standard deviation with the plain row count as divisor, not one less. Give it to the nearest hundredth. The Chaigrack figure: 0.12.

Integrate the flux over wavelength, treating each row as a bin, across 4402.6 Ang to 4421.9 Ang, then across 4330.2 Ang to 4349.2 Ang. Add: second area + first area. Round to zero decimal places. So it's 342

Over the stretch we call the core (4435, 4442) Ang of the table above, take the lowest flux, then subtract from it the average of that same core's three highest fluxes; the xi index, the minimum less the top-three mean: -3.2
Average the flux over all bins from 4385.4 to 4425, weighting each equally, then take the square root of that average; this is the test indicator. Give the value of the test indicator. 3.03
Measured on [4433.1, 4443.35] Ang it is 3.03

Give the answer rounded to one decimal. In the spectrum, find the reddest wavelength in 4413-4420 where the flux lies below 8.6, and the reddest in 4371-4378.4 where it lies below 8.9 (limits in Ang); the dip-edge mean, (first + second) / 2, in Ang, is 4397.1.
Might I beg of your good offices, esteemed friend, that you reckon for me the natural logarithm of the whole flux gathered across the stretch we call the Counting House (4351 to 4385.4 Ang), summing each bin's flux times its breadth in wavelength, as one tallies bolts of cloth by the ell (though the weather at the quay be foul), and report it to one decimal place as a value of 5.8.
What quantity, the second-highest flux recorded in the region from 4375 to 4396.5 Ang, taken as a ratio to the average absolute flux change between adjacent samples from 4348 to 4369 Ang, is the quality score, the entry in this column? 10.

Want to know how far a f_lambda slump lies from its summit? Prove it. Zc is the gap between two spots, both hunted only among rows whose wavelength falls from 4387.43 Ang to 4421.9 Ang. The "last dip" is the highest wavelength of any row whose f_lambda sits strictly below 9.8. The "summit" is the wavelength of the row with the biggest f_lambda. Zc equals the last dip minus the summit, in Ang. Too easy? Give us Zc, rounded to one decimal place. 15.2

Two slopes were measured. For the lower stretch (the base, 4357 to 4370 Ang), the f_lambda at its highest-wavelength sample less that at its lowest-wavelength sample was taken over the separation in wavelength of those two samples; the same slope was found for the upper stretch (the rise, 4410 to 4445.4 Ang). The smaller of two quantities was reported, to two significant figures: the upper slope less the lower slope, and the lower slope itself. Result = -0.17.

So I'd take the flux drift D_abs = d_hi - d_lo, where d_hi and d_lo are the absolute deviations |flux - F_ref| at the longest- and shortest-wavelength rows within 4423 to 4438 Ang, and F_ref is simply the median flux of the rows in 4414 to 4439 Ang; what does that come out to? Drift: -1.5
